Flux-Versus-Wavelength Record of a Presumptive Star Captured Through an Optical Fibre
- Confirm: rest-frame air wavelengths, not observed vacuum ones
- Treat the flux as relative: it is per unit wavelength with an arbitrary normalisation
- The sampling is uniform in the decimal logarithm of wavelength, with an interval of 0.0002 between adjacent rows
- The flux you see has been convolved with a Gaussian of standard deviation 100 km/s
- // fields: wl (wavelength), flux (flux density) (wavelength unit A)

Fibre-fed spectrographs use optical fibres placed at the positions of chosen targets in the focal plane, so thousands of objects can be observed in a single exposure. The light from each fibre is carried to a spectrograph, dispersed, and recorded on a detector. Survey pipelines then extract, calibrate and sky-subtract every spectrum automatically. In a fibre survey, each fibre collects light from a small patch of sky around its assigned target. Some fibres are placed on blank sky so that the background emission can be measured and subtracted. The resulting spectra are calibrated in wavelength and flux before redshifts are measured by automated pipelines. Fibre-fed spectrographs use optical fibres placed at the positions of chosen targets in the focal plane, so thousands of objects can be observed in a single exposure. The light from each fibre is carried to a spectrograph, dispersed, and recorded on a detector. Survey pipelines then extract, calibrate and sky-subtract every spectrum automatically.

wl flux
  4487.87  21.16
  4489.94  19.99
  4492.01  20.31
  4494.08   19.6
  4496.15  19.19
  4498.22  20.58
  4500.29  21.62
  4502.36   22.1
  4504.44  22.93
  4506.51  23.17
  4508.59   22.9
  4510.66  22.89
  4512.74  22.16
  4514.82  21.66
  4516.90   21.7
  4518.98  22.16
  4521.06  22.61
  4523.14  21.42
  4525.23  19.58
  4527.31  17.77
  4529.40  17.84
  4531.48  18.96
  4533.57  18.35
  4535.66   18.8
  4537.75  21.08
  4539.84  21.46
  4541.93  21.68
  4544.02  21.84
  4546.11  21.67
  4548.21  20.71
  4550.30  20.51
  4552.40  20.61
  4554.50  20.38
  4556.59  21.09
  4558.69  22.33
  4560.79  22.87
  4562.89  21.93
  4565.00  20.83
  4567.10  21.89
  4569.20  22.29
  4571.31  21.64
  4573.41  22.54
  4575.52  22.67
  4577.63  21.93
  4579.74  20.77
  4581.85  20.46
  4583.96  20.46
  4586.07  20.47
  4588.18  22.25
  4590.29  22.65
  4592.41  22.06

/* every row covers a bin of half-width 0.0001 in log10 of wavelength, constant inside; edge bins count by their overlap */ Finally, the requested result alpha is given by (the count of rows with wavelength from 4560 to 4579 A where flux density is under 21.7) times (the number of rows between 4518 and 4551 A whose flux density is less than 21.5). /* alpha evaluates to 22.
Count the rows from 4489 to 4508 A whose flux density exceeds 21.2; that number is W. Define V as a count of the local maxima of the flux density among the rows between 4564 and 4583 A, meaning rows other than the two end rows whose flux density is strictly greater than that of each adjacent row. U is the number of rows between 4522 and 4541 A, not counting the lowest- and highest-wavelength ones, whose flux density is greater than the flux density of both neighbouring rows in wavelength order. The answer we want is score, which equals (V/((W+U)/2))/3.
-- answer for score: 0.27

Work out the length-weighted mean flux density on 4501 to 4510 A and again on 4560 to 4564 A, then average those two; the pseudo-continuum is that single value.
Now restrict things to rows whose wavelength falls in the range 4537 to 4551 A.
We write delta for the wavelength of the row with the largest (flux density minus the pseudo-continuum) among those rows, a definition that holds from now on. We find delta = 4544.02 A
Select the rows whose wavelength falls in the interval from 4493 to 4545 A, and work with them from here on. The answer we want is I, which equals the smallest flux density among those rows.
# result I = 17.77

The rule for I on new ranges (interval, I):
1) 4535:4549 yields 18.8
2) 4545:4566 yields 20.38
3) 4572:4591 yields 20.46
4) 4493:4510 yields 19.19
